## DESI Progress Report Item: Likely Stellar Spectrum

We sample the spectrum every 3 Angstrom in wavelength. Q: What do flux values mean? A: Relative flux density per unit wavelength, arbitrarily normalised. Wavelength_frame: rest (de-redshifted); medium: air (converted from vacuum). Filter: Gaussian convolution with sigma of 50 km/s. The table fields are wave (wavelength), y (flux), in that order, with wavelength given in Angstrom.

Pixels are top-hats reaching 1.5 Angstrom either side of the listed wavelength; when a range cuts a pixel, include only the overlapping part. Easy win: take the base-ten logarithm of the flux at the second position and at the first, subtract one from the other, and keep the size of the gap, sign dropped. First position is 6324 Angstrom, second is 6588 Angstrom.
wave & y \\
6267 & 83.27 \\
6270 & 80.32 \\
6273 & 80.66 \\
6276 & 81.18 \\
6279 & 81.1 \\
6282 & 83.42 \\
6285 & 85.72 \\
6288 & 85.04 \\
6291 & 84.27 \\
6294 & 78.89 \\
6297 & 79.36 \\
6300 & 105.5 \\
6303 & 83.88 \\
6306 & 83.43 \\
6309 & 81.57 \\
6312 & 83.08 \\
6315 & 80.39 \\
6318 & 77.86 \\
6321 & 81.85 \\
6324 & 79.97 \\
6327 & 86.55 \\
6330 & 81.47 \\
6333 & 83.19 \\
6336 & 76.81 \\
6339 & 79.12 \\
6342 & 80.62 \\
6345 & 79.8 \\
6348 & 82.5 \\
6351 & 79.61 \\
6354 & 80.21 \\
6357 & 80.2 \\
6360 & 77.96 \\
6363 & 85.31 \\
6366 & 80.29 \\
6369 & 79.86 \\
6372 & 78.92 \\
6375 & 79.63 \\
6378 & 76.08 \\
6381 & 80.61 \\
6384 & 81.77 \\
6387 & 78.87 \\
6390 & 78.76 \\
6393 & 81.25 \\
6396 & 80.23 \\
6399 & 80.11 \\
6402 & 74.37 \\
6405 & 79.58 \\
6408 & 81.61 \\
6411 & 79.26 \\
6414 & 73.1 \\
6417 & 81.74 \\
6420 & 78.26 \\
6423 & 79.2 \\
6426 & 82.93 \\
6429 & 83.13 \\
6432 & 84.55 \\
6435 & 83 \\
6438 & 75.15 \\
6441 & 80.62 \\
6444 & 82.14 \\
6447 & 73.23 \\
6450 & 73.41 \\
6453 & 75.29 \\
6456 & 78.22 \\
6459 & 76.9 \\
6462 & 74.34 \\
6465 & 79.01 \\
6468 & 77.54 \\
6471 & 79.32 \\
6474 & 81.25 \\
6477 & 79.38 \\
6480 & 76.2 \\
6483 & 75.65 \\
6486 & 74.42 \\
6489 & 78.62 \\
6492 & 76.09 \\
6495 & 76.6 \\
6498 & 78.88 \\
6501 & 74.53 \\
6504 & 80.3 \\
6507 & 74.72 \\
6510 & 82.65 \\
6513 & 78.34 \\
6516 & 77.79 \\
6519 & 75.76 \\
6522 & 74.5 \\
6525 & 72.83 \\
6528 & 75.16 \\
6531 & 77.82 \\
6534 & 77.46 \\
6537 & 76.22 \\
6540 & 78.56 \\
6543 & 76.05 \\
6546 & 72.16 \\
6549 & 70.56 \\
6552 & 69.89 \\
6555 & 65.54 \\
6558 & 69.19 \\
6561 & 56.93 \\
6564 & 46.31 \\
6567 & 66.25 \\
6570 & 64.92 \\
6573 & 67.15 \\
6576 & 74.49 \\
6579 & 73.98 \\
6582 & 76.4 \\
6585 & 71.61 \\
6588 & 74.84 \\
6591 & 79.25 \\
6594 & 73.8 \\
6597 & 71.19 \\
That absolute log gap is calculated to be 0.029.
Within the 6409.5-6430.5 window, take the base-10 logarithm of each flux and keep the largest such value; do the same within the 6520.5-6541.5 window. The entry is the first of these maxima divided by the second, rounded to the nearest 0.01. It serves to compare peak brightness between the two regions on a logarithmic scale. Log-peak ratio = 1.01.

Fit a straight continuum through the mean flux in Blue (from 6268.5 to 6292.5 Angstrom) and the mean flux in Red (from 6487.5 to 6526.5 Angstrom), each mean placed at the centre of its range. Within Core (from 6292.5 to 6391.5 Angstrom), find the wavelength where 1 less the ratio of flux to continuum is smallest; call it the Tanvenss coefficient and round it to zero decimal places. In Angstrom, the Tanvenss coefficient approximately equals 6300 Angstrom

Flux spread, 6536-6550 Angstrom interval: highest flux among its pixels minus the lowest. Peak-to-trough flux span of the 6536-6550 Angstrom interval 8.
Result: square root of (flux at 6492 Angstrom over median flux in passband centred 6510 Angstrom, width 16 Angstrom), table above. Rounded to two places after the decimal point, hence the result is 0.99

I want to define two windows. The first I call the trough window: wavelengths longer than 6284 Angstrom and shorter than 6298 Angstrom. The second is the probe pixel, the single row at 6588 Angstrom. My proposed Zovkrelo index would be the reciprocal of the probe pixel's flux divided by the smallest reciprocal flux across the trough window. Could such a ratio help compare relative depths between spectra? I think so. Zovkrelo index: 1.15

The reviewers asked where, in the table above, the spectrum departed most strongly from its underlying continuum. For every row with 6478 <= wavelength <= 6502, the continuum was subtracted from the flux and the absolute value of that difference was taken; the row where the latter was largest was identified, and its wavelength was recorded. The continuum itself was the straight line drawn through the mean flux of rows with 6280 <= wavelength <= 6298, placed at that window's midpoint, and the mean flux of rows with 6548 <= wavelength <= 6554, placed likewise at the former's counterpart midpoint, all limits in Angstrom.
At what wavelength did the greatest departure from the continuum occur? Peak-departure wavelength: 6498 Angstrom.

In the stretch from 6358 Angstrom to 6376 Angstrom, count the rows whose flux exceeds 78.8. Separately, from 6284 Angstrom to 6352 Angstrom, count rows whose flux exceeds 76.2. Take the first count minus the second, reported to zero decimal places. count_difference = -18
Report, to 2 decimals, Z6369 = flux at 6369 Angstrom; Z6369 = 79.86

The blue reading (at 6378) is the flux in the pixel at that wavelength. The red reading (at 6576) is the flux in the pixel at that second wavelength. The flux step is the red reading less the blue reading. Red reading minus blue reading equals -1.6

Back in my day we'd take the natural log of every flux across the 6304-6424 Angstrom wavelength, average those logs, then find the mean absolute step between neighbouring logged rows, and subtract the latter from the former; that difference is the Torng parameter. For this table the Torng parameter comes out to 4.347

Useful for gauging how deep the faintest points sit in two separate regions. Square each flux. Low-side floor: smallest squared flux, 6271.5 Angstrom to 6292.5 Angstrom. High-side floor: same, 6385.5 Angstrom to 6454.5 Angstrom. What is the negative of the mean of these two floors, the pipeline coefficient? -5925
